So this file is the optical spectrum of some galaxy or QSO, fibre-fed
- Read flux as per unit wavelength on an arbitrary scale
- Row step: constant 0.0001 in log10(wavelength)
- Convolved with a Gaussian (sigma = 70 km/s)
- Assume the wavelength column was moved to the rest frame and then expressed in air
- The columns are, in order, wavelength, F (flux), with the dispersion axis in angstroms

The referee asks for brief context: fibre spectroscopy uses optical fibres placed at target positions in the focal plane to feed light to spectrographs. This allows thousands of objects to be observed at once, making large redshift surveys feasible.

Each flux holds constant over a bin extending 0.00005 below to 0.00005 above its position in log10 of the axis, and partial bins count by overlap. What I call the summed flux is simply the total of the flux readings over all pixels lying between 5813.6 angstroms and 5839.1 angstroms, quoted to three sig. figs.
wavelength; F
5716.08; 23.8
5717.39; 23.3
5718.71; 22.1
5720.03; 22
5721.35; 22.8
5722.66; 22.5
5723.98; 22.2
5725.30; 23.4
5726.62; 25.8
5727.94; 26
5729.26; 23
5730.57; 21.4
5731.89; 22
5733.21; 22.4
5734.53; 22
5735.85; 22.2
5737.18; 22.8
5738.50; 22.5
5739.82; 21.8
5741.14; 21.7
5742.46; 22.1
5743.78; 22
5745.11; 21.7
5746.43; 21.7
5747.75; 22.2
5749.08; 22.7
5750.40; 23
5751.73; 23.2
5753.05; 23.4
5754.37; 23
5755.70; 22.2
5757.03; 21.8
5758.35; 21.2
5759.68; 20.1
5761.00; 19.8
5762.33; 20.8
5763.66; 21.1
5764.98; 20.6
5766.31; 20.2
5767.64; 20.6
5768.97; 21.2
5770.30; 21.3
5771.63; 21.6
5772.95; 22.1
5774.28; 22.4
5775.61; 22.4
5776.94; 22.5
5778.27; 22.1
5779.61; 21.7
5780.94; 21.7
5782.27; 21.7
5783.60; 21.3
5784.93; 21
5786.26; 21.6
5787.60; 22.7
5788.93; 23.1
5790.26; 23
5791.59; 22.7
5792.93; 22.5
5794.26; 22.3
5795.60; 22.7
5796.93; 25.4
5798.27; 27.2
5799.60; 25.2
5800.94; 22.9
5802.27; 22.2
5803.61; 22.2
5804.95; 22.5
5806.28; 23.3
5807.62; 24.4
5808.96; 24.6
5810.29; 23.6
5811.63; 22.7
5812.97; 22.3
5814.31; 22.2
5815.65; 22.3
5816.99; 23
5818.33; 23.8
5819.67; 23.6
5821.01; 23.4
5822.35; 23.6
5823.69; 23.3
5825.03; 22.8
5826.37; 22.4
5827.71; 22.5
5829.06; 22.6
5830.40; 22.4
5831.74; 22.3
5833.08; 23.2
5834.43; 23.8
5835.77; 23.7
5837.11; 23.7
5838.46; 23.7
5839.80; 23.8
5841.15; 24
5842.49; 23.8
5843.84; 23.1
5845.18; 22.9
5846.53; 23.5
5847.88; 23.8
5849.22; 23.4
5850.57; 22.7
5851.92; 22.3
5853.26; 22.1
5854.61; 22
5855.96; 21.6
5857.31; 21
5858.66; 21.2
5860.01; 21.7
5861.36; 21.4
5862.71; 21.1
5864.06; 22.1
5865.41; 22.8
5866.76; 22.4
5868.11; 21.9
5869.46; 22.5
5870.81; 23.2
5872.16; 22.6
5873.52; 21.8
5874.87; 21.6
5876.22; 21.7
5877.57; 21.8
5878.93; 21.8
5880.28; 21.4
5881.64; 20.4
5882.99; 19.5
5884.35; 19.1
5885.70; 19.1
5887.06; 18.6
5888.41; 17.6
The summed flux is 438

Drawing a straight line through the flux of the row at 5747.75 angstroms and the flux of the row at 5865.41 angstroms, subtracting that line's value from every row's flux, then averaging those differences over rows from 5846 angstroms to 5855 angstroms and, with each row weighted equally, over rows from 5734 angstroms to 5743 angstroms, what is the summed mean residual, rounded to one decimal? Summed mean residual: 0.1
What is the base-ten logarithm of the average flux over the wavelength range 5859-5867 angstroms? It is 1.34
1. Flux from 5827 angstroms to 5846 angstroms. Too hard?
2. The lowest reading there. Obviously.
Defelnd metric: 22.3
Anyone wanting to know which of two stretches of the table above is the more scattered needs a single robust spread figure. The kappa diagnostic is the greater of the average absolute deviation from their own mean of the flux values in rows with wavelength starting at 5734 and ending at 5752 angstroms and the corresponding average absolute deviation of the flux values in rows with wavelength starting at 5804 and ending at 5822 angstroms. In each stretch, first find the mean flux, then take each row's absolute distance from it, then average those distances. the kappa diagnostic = 0.65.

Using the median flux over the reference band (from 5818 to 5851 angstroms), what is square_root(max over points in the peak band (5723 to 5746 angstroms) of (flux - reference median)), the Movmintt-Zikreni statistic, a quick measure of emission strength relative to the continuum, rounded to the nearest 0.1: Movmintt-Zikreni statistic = 1.6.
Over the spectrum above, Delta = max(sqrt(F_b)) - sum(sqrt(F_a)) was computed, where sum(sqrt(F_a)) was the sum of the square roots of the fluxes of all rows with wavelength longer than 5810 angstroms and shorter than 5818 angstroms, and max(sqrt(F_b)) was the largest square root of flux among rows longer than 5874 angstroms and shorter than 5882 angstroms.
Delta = -23.9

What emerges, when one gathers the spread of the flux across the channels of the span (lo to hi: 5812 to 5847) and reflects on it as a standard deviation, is 0.6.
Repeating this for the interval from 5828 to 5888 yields 1.3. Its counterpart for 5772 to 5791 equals 0.6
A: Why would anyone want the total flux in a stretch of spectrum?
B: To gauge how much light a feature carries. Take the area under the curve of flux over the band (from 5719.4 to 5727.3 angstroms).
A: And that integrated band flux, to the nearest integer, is 183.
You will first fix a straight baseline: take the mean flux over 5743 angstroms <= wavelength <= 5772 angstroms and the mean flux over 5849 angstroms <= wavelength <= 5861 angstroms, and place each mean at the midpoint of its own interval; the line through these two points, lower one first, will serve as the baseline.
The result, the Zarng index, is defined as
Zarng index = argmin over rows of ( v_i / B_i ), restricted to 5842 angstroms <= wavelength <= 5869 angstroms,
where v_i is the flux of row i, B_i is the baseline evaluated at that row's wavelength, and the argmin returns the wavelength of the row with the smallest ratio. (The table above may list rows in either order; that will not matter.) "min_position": 5857.31 angstroms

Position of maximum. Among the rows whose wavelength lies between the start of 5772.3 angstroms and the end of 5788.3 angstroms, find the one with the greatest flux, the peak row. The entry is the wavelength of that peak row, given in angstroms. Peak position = 5787.60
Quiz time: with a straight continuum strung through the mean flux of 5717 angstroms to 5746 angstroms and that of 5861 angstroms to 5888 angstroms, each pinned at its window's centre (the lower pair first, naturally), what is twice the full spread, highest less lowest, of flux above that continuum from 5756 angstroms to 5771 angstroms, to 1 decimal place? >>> 3.9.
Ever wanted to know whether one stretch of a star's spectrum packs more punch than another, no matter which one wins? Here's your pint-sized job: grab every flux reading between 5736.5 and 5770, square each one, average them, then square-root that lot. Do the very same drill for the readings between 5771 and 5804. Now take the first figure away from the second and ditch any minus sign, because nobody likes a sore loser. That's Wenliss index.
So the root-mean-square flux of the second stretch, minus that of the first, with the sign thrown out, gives 0.9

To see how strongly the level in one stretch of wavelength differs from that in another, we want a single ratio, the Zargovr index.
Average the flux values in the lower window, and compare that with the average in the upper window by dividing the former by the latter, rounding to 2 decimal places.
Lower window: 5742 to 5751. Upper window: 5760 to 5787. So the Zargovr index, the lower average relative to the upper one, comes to 1.04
